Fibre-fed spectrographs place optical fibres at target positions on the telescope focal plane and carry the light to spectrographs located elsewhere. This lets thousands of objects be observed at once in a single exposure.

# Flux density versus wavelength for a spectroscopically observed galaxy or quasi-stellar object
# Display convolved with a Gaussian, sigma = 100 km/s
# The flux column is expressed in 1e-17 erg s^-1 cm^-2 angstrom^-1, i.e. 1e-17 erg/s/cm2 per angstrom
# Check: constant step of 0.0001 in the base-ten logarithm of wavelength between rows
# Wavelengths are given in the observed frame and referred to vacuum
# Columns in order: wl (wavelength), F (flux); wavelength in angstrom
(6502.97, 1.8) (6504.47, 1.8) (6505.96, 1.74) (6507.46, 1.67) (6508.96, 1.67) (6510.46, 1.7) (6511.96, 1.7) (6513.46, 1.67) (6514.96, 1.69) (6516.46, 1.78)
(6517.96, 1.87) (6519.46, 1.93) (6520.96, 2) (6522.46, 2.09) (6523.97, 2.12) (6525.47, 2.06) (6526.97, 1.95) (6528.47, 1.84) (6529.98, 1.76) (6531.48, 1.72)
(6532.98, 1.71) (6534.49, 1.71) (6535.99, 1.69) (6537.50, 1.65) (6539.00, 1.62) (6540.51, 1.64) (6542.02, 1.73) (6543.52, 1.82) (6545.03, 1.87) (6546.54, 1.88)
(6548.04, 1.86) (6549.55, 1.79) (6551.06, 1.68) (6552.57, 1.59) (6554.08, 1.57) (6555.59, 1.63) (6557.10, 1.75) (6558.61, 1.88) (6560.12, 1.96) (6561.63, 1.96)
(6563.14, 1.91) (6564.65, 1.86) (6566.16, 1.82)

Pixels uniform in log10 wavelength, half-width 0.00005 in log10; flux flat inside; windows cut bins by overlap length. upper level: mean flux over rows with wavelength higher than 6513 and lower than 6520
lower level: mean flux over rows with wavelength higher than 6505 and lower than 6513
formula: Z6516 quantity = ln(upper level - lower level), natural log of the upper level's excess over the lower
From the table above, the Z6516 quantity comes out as -2.4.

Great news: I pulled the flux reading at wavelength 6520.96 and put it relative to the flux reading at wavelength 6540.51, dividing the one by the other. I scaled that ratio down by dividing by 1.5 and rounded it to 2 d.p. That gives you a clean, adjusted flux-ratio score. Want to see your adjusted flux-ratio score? 0.81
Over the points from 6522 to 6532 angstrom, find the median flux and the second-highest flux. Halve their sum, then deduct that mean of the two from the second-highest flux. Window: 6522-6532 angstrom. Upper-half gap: 0.07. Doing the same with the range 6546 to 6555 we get 0.06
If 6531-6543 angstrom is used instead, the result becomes 0.01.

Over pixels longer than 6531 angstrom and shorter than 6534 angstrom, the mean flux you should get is 1.71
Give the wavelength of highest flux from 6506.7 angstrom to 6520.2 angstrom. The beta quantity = 6519.46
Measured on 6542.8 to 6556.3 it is 6546.54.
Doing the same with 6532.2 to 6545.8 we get 6545.03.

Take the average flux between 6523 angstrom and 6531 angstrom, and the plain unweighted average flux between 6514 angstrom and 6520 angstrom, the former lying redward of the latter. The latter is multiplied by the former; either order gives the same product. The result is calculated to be 3.5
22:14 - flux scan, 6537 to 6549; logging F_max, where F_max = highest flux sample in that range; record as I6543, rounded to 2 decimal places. 1.88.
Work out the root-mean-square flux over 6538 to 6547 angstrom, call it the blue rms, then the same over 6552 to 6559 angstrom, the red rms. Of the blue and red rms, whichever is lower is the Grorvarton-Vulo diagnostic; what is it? 1.69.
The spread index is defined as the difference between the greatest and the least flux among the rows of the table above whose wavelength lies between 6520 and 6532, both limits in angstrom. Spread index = 0.40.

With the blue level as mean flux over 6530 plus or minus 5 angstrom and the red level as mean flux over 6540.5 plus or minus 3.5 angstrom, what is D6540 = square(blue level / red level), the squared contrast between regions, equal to 1.16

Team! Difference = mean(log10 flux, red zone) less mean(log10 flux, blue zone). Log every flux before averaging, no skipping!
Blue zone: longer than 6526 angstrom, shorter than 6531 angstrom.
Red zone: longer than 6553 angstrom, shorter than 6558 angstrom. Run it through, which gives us -0.050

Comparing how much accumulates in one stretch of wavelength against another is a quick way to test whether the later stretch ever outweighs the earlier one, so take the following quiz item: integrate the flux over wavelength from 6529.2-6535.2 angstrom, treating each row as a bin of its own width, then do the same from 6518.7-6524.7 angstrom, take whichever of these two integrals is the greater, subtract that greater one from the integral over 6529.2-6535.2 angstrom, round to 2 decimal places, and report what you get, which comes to -1.85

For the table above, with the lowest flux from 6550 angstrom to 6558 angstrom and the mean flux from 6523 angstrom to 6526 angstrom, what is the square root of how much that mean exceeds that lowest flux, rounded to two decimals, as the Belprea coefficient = 0.72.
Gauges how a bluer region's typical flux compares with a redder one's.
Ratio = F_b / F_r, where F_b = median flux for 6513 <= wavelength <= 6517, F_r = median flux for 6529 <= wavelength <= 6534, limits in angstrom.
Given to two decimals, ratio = 0.98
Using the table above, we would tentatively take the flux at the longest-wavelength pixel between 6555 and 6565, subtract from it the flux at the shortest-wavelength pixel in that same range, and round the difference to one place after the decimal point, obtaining 0.2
